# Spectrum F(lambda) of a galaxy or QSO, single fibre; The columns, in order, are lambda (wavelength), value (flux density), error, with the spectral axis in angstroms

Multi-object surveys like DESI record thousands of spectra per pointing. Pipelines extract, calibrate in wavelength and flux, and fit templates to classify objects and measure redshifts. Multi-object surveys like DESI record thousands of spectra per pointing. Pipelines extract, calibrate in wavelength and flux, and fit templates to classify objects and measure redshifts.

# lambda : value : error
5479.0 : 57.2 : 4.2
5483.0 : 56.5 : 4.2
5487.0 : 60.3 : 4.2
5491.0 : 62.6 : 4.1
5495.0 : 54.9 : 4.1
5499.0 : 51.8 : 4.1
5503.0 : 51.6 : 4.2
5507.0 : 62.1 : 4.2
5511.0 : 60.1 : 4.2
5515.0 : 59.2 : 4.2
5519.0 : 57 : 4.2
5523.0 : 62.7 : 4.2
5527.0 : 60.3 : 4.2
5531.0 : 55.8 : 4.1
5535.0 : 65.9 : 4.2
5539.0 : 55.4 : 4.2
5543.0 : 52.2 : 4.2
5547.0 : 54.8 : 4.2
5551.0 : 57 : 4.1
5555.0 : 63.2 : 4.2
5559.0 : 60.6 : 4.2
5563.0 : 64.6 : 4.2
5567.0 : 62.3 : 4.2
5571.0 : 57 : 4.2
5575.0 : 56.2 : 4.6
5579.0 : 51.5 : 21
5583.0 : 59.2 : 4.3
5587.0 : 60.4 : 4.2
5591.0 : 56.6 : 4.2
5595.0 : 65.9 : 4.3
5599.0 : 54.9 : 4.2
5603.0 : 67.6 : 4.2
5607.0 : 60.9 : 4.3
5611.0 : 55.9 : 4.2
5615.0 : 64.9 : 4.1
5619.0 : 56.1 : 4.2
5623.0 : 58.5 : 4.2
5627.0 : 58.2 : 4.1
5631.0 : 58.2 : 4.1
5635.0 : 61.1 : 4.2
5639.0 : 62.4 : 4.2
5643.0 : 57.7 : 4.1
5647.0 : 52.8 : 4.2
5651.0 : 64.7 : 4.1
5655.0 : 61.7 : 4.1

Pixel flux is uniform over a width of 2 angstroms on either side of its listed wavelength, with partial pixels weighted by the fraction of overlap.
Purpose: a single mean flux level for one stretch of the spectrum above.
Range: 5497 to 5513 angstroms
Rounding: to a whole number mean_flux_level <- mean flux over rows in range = 56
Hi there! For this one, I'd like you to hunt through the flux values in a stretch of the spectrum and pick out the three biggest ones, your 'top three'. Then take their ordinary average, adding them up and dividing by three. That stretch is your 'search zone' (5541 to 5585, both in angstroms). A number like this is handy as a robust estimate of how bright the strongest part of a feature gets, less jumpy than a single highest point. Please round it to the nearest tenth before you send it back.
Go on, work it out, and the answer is 63.4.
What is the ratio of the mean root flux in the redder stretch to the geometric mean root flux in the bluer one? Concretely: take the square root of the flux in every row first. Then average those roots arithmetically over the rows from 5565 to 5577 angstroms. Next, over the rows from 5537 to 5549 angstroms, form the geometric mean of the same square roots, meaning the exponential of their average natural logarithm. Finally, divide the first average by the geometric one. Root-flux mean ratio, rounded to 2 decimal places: 1.04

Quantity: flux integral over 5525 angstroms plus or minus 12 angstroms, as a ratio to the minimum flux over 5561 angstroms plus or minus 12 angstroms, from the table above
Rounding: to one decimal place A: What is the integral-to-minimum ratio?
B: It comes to 25.3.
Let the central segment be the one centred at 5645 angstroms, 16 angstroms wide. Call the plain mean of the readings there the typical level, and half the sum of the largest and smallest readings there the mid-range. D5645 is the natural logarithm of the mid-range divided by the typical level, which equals -0.011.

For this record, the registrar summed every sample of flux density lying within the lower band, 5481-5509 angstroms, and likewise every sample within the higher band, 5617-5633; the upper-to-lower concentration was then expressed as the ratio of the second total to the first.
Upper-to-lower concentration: 0.58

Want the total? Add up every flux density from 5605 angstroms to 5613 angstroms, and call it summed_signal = 117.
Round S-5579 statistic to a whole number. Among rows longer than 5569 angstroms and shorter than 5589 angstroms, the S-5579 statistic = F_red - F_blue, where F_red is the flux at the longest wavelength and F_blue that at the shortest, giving 3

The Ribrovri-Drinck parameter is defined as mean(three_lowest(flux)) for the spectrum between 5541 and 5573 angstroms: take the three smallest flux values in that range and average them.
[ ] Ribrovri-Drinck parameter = 54.7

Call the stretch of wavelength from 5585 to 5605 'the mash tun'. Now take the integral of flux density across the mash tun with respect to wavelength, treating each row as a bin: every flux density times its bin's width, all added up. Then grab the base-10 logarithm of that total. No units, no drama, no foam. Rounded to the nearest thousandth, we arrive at 3.087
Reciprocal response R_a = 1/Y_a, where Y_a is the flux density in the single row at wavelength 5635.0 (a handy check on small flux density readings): 0.0164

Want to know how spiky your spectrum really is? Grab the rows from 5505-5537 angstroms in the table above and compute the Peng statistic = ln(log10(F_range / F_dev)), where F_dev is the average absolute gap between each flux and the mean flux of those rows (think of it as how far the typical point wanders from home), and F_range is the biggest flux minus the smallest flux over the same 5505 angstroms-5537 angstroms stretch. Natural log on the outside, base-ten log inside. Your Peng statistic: -0.47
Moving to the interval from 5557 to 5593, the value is -0.45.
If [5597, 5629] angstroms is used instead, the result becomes -0.61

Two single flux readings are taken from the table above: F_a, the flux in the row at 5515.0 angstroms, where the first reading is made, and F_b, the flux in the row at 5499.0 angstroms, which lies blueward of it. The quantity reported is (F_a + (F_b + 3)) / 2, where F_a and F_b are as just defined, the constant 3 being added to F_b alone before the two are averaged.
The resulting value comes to 57.0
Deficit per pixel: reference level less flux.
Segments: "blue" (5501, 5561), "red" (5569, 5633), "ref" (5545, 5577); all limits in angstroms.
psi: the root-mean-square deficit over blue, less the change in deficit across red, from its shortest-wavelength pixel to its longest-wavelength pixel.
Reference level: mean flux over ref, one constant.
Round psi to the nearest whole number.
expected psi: 5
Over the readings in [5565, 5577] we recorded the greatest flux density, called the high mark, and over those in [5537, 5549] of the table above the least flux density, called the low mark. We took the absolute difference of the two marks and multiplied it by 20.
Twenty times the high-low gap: 202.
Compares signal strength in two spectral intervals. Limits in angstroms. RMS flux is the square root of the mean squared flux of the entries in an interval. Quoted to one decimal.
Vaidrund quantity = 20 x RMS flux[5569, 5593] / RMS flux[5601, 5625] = 18.7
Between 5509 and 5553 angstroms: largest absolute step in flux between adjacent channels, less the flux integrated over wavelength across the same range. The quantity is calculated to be -2551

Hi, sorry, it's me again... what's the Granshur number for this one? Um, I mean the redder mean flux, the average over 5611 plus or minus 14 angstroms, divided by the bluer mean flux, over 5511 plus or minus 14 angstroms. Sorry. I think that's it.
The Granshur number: 1.04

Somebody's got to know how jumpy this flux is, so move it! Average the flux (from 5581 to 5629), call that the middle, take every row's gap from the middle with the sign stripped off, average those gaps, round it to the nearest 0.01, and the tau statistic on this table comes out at 3.35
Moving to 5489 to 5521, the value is 3.59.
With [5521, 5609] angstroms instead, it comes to 3.81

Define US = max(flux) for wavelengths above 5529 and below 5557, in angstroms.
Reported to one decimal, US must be 65.9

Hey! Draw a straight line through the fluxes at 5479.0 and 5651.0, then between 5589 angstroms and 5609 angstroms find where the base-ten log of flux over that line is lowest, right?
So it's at 5599.0 angstroms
